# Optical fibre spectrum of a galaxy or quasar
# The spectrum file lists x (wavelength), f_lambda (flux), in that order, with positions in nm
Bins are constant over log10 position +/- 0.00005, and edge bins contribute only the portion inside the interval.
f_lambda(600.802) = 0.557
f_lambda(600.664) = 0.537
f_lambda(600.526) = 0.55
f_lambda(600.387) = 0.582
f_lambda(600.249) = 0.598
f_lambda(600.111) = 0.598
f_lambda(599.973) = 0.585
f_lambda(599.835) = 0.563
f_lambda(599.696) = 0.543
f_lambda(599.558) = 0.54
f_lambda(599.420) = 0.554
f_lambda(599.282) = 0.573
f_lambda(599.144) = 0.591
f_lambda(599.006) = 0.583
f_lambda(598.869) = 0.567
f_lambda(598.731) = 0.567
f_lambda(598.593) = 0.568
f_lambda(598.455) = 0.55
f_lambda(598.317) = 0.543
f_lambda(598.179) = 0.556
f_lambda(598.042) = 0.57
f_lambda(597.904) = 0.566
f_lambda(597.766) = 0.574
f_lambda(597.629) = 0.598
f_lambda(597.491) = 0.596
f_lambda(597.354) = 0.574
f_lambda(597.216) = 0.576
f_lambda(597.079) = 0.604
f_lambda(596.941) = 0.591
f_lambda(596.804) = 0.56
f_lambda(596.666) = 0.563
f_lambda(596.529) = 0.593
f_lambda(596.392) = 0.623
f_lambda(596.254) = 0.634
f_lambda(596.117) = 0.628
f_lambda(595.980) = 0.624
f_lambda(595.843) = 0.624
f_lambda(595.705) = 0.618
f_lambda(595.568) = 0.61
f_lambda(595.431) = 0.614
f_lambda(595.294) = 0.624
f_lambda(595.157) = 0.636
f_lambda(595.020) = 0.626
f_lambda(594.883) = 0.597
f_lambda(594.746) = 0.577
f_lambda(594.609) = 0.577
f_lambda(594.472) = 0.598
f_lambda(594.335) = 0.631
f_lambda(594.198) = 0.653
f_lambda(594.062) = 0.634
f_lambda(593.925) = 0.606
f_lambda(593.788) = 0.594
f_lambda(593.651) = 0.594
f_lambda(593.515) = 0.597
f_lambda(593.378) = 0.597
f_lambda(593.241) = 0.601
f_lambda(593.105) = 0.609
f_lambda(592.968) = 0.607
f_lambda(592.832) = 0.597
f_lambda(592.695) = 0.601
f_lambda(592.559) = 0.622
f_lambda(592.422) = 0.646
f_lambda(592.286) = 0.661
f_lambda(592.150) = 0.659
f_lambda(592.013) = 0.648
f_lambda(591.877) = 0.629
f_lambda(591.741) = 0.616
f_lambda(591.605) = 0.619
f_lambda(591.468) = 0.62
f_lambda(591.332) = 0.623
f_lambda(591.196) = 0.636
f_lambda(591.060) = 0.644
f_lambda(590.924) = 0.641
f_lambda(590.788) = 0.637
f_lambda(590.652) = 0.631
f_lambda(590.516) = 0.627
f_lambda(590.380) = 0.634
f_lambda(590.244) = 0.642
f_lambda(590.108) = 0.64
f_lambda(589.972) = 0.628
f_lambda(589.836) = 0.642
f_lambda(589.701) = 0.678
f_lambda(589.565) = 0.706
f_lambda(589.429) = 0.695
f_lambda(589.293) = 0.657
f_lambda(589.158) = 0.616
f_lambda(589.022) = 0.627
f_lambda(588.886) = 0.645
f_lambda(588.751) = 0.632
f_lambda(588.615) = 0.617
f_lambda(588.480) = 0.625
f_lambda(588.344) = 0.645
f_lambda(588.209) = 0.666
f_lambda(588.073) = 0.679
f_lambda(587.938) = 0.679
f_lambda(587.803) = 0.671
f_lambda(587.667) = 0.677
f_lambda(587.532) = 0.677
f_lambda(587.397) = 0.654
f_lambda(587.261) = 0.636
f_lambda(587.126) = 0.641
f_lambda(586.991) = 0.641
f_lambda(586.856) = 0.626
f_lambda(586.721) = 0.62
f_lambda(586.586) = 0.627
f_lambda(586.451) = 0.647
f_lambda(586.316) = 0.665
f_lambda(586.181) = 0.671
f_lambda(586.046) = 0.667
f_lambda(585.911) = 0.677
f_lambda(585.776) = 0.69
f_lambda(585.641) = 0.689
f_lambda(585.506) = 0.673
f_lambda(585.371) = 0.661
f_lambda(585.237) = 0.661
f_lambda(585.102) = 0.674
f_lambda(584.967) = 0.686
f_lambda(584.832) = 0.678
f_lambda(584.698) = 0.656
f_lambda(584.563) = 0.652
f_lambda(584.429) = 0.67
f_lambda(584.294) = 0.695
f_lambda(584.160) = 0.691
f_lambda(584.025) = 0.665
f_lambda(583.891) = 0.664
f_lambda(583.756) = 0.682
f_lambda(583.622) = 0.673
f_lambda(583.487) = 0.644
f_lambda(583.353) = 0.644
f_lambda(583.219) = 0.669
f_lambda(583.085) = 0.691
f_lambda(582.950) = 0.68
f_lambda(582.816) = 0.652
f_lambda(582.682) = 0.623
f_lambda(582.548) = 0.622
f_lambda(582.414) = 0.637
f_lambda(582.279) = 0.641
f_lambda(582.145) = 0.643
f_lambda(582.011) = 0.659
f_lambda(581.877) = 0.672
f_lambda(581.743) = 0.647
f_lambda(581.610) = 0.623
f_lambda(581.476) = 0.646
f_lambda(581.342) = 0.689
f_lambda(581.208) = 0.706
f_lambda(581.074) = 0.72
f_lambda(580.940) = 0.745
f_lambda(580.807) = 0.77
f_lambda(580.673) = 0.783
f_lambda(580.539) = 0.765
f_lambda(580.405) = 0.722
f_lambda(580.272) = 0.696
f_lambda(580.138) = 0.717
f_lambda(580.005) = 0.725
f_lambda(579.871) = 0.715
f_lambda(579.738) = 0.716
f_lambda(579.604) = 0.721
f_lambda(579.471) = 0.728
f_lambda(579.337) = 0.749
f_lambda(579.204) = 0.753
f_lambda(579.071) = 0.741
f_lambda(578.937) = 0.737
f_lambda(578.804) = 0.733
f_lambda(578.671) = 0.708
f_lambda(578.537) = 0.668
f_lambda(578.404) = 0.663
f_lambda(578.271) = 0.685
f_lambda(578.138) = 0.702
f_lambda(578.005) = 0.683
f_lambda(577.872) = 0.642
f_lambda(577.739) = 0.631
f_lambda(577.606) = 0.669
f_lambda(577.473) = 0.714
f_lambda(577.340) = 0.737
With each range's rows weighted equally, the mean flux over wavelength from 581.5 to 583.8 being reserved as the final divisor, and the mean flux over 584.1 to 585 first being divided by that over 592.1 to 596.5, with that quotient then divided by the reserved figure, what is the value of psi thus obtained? 1.68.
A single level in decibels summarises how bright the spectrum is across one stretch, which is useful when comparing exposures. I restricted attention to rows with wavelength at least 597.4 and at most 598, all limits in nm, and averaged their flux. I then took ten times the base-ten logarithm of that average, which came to -2.3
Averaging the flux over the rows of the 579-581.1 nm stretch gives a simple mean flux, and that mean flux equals 0.74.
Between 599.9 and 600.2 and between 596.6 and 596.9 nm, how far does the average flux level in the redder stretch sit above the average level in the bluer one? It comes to 0.03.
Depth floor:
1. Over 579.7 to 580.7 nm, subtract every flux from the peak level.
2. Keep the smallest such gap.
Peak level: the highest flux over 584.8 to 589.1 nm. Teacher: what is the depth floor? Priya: -0.09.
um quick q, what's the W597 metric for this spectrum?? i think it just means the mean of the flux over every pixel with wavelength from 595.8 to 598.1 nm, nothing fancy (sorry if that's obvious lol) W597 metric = 0.594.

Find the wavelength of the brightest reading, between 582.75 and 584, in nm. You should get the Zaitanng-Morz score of 583.085 nm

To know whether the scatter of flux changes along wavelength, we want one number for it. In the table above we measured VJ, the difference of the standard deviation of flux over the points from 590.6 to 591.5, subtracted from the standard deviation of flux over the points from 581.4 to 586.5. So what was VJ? 0.011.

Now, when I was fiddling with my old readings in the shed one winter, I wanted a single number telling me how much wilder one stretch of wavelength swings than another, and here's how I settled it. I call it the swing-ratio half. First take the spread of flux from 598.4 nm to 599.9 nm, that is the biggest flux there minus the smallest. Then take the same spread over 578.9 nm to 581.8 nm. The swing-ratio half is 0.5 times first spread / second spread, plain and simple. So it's 0.16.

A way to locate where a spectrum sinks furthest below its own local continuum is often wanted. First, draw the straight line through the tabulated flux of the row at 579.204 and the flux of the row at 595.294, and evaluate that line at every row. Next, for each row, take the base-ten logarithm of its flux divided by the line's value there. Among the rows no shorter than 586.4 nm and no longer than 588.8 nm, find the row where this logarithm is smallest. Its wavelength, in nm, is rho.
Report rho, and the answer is 586.721 nm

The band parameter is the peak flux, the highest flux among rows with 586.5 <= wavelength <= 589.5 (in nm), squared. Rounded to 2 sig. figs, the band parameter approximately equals 0.48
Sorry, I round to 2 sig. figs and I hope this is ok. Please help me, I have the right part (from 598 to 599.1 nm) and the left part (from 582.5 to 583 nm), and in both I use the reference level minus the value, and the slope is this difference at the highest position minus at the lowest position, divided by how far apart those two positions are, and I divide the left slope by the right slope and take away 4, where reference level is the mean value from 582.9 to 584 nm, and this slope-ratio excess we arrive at 6.7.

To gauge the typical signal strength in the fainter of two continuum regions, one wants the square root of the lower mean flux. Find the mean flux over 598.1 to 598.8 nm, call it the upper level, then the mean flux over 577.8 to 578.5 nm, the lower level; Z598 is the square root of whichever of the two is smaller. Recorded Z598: 0.746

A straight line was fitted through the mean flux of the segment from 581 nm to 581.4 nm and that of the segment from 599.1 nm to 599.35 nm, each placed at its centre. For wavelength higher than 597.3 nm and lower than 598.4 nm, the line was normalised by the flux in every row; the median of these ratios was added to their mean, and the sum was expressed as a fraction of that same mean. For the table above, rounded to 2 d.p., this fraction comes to 2.00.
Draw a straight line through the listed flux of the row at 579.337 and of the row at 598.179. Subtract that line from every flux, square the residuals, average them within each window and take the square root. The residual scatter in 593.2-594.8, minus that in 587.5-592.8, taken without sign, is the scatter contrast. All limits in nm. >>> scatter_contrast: 0.001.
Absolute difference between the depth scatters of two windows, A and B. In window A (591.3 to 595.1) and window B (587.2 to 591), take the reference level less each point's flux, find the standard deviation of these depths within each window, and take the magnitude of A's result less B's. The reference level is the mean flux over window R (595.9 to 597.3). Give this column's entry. 0.001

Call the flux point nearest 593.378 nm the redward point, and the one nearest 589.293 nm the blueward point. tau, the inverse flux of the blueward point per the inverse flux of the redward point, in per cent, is 91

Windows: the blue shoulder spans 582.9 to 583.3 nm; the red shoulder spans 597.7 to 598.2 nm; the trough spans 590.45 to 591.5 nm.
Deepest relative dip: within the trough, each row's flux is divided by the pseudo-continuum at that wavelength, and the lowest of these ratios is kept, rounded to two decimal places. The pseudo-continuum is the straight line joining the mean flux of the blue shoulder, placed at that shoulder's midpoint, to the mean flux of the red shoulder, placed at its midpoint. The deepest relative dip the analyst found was 1.01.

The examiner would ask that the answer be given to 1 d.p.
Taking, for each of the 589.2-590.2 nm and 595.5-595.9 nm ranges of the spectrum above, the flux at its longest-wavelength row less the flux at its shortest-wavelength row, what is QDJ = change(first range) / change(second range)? -1.2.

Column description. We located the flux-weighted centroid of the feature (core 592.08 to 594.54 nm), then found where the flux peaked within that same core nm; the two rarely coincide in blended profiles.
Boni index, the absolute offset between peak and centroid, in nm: 1.02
